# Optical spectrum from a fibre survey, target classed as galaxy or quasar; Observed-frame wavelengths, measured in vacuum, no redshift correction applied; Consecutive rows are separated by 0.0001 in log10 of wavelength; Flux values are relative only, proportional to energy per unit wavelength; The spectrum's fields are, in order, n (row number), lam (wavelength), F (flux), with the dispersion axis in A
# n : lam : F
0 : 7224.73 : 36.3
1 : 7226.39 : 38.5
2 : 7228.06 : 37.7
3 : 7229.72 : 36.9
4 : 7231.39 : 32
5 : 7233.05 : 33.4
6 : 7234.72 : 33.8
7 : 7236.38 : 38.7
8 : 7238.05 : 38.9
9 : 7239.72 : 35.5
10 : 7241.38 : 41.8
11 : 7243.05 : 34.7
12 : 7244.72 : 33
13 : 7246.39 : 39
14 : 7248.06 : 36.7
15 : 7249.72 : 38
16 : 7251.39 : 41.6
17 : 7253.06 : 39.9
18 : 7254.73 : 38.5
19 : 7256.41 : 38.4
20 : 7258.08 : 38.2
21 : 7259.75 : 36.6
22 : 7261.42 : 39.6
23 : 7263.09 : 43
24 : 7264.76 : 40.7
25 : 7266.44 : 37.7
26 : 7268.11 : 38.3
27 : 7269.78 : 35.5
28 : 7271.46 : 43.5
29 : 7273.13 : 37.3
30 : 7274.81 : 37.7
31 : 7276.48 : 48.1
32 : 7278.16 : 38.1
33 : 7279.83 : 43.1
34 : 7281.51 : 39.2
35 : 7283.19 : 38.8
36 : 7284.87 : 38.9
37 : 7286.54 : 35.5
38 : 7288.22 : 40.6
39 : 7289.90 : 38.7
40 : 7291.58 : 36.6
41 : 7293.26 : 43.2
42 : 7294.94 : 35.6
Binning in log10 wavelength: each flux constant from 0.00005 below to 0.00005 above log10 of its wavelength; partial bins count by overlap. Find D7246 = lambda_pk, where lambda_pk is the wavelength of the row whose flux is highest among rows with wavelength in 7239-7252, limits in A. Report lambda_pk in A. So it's 7241.38 A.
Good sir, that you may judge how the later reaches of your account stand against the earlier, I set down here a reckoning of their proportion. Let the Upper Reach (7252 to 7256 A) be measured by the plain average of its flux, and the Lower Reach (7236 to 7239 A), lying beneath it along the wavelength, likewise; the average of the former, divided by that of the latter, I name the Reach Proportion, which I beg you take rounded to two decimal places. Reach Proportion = 1.01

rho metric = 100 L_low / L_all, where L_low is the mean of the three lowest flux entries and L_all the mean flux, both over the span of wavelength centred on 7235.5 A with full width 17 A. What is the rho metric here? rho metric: 91.0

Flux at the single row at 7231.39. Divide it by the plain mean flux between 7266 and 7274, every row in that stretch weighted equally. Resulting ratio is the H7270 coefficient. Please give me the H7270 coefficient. 0.83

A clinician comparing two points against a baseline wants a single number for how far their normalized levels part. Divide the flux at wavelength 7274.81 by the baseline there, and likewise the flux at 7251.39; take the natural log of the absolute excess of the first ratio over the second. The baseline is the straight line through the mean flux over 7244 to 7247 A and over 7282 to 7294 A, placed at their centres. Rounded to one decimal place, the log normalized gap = -1.9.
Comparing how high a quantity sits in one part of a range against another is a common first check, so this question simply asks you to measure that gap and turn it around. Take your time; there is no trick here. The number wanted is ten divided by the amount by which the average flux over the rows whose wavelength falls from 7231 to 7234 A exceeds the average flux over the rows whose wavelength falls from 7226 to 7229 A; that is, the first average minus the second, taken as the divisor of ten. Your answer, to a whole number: -2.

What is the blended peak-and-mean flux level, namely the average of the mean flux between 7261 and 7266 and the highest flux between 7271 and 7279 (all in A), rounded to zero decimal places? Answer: 45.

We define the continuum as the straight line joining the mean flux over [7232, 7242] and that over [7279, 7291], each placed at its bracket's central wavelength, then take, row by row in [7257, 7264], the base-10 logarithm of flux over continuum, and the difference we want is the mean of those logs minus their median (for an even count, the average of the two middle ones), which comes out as 0.004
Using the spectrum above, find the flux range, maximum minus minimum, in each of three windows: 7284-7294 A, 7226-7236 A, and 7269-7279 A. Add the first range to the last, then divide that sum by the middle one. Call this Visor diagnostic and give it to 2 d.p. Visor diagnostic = 3.12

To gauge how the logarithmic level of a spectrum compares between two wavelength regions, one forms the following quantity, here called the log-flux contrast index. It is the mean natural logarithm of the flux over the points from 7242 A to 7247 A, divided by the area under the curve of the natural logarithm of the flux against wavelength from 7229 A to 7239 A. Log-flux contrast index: 0.10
